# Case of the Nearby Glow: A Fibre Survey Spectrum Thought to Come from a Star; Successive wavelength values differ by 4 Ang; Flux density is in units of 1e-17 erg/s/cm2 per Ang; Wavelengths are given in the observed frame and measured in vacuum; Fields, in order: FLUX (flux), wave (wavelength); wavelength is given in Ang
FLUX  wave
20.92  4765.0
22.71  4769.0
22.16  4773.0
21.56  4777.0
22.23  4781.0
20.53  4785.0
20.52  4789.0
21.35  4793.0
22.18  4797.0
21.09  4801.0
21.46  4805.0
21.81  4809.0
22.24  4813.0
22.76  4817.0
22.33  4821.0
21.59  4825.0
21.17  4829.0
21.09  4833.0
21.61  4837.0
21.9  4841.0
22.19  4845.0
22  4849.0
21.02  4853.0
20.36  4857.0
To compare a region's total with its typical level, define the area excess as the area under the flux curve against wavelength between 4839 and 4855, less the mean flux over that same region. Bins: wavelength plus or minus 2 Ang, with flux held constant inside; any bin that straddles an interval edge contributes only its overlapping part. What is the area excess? 327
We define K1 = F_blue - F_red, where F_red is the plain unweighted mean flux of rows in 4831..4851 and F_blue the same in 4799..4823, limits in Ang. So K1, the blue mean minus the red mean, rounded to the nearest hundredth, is 0.19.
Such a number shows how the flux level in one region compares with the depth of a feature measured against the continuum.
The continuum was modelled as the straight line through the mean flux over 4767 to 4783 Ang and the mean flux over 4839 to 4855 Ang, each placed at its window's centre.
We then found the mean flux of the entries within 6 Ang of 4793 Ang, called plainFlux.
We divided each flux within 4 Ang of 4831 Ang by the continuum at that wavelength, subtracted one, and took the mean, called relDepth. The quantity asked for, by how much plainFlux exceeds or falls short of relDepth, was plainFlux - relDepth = 21.4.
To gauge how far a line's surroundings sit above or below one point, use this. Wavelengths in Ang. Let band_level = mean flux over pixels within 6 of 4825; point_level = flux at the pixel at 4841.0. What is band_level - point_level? -0.2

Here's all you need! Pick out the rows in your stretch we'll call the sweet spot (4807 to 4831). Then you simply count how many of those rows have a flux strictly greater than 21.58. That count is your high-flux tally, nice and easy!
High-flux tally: 5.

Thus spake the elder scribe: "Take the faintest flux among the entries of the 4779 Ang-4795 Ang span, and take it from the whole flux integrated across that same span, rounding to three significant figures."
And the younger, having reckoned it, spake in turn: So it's 318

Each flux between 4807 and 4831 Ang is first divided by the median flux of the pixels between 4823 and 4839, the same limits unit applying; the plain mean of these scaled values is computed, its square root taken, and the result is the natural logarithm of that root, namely 0.014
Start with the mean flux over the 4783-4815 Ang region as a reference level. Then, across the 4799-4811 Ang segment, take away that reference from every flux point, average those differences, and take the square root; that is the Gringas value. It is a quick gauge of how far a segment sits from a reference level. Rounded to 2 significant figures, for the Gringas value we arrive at 0.24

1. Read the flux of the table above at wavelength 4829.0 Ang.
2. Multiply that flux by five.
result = 106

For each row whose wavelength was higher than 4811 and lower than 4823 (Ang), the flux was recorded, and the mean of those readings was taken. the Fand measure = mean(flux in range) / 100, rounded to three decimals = 0.224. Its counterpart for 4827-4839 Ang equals 0.213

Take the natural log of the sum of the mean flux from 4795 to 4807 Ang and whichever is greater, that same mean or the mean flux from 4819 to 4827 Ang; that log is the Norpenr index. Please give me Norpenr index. 3.774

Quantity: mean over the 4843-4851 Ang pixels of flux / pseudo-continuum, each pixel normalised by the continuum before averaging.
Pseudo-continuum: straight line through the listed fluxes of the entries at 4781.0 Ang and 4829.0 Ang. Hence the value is 1.06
